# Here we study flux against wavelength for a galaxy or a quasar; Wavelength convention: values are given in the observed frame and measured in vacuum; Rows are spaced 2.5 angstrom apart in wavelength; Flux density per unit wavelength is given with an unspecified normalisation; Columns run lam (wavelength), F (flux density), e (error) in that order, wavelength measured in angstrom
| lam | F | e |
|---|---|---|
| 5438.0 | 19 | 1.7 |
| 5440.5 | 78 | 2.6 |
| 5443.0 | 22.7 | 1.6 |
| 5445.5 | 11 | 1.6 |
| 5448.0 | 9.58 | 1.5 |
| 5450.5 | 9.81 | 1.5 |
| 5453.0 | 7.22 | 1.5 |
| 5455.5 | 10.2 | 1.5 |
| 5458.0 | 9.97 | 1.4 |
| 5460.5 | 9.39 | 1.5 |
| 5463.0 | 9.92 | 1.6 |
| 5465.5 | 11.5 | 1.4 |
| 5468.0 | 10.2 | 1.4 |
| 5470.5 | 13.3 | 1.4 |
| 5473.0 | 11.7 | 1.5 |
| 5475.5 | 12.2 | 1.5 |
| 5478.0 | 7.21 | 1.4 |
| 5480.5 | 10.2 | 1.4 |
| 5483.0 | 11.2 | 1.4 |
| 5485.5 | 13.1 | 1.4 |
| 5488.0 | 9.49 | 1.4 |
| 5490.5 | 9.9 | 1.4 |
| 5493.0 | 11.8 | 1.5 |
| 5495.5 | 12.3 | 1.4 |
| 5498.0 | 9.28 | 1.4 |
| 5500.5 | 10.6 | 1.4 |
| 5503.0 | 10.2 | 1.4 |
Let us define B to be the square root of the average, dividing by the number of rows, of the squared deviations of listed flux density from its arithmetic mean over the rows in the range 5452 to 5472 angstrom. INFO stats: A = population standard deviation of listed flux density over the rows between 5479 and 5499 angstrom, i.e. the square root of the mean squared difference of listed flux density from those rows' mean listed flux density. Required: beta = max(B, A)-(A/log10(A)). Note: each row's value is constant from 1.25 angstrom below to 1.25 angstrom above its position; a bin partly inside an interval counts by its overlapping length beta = -9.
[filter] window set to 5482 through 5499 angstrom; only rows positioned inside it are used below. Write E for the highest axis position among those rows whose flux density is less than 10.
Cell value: 5498.0 angstrom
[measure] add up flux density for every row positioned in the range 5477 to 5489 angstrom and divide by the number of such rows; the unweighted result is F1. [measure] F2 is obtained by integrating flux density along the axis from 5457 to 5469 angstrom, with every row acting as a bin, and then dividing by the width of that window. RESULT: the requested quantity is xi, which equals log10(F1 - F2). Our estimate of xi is -1.4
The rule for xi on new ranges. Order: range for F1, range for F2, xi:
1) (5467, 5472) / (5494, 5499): -0.1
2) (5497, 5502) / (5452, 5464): -0.2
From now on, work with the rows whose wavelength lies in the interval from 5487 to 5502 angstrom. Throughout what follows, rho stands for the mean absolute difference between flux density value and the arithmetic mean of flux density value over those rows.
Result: 1.0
